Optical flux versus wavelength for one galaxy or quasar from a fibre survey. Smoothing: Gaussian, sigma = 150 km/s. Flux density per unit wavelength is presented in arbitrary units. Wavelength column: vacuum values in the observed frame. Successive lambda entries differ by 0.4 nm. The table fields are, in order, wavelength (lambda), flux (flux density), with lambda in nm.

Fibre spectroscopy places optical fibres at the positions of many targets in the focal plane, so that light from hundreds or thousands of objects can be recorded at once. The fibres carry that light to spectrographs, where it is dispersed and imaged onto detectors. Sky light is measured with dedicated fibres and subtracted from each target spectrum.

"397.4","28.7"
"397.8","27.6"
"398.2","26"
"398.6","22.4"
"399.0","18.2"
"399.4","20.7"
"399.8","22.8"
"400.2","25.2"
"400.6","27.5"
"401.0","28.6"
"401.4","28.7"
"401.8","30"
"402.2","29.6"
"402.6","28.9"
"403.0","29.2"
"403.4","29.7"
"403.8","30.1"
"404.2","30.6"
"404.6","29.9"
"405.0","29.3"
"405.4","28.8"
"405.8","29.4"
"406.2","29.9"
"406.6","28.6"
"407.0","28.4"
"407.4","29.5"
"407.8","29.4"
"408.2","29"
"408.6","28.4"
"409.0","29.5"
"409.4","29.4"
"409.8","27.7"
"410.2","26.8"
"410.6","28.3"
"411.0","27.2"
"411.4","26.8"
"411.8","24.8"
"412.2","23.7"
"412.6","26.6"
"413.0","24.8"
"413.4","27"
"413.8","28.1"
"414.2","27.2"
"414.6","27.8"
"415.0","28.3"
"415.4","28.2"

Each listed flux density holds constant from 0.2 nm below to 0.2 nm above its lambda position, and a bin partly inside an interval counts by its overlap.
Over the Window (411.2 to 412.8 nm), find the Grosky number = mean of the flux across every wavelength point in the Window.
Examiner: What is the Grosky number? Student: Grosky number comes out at 25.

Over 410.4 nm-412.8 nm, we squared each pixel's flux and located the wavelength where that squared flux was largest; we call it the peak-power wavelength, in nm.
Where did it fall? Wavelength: 410.6 nm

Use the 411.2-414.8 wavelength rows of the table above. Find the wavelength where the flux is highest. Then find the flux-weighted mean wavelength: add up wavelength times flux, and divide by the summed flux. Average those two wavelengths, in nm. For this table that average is 413.42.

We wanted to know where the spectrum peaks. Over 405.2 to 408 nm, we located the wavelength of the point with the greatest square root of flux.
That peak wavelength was 406.2 nm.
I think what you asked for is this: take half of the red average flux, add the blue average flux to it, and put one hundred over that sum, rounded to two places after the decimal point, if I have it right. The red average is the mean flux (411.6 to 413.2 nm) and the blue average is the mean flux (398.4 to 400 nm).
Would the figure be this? 2.98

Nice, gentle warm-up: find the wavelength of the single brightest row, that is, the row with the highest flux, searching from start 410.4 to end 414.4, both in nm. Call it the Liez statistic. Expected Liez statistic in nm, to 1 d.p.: 410.6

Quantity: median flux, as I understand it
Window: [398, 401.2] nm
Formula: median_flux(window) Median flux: 24.0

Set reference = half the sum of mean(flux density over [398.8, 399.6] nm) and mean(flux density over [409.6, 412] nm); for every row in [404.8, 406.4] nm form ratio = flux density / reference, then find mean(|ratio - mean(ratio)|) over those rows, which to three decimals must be 0.013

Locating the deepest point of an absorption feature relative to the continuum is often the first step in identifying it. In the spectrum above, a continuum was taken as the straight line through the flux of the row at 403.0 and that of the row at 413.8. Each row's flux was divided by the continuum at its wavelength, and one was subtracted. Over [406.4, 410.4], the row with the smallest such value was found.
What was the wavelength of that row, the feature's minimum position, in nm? 410.2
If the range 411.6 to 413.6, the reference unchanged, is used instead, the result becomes 412.2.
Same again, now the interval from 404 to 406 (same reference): 405.4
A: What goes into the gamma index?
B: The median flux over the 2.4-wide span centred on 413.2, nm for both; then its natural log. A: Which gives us 3.29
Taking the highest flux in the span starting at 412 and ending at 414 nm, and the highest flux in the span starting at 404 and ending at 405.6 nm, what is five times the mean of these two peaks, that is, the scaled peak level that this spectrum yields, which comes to 147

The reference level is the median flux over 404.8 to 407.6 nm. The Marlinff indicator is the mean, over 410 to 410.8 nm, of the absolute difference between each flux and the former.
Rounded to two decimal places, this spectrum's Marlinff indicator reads 1.75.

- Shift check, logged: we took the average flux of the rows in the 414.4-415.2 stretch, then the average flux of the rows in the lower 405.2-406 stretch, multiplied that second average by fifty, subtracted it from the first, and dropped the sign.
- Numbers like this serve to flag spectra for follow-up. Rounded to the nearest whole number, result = 1427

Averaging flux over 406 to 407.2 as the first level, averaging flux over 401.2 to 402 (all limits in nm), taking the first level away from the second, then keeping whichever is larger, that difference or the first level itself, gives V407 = 29.0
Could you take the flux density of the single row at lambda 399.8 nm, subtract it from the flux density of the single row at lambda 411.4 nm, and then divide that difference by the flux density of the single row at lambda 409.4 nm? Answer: 0.14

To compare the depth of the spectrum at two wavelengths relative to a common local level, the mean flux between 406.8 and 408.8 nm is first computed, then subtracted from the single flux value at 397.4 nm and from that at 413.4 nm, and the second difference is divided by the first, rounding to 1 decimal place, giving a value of 8.1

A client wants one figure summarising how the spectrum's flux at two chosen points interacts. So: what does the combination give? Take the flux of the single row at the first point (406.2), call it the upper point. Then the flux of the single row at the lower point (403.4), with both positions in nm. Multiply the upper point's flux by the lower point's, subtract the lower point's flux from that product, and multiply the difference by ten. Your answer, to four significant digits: 8583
